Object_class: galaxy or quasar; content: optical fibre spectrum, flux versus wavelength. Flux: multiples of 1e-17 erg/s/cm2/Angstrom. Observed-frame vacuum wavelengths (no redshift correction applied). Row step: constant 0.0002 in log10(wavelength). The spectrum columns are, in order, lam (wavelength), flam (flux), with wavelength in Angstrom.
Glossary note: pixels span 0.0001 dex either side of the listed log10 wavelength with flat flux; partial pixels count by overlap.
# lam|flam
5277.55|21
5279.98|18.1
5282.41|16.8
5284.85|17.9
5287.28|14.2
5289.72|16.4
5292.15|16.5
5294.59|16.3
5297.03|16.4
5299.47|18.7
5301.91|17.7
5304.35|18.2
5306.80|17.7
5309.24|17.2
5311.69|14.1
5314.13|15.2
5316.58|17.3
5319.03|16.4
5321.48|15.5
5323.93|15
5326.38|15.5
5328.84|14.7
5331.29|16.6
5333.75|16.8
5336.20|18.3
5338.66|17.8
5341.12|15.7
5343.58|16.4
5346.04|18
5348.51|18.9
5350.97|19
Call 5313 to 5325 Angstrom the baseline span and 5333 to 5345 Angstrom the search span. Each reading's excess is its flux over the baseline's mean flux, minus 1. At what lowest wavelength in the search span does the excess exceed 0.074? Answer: 5336.20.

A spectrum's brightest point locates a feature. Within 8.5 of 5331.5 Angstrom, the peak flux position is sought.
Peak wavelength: 5336.20 Angstrom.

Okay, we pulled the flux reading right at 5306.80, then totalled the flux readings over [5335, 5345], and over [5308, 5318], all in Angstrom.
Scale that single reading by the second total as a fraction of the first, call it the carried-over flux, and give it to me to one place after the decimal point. 16.6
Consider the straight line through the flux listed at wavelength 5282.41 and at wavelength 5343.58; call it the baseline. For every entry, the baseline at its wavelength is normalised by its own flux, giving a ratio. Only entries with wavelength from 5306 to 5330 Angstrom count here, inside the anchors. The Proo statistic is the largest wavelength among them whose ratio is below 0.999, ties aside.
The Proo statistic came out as 5316.58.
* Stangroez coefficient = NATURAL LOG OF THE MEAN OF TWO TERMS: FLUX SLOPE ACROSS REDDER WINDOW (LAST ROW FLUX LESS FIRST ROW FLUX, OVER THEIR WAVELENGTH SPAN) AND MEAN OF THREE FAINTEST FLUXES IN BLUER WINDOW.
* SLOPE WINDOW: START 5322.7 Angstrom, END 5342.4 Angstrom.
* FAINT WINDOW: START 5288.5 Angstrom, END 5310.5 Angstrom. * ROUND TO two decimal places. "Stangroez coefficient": 2.10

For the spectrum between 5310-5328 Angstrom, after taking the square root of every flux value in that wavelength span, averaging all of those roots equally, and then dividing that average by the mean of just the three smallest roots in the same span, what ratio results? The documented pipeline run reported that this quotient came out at 1.027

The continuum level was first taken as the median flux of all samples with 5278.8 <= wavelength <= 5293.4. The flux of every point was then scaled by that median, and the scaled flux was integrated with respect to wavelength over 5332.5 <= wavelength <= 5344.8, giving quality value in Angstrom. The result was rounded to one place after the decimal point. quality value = 12.6 Angstrom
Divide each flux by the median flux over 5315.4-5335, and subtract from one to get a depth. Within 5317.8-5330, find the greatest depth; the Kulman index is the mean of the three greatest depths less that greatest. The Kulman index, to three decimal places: -0.023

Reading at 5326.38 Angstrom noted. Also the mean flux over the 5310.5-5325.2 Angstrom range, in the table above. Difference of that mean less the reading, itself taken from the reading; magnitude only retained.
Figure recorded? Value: 15.4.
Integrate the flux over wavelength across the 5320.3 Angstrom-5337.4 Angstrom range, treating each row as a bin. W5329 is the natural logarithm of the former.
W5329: 5.62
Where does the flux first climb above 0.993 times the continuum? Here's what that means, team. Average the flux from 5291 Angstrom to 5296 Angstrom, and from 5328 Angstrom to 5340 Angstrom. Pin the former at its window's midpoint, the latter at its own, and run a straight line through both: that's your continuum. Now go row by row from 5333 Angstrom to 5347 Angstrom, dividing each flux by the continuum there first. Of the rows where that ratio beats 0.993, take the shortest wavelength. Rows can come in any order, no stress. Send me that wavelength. 5333.75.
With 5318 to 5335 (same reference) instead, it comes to 5333.75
